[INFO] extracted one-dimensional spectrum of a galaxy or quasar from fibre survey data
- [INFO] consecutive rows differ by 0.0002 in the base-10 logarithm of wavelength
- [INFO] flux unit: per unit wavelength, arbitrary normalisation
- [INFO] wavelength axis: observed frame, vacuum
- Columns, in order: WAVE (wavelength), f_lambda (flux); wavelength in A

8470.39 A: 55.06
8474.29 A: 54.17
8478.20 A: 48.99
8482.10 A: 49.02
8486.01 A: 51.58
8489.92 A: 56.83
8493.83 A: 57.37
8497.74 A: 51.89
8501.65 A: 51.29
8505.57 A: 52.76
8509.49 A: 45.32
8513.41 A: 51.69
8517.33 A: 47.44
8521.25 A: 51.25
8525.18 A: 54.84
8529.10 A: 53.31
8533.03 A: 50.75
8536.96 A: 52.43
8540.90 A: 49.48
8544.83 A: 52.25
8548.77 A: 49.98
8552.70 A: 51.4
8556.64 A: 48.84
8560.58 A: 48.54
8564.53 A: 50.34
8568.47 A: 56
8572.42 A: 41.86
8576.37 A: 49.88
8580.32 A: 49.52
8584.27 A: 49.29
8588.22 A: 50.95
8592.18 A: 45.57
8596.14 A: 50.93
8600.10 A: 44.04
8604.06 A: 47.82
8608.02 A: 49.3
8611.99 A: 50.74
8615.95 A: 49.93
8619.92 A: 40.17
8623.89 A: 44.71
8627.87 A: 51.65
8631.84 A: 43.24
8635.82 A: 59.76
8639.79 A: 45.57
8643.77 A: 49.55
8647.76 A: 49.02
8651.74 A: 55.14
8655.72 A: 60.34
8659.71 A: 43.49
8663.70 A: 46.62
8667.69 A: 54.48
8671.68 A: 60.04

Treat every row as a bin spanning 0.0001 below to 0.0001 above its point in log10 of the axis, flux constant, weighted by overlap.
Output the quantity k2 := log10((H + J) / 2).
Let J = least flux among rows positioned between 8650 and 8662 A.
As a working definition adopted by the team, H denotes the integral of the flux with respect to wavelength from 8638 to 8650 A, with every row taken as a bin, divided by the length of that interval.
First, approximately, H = 48.2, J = 43.49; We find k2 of 1.66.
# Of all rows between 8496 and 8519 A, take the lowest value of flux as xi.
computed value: 45.32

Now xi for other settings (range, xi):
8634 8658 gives 45.57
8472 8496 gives 48.99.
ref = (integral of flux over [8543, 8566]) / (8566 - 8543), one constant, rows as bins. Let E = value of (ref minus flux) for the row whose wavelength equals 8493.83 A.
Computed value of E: -7.2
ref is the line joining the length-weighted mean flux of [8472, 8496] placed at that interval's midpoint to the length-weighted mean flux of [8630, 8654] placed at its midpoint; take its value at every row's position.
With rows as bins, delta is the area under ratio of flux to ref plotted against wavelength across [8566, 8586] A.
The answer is 19.1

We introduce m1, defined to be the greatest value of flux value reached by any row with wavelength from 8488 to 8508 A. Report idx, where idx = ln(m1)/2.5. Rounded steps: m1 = 57.37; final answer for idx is 1.62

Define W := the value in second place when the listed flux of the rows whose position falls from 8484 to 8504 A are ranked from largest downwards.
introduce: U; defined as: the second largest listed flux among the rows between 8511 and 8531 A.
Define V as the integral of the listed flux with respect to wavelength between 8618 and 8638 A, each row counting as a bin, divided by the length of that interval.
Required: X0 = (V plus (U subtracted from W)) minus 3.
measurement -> 48.4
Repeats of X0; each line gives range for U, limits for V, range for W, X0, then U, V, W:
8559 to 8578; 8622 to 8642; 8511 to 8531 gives 49.0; 50.34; 49.0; 53.31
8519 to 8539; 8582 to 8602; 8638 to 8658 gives 47.0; 53.31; 48.2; 55.14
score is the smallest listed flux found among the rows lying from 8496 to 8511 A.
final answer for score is 45.32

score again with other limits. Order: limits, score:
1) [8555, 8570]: 48.54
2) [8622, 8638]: 43.24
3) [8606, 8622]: 40.17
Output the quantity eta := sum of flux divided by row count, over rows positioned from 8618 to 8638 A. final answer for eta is 47.9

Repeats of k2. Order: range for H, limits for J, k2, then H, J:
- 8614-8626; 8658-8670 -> 1.65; 45.0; 43.49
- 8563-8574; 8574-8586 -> 1.69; 49.6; 49.29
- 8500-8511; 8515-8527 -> 1.69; 49.9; 47.44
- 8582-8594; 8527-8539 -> 1.70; 48.7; 50.75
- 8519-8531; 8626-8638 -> 1.68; 53.0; 43.24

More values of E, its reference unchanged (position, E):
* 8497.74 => -1.7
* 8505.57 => -2.6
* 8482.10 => 1.2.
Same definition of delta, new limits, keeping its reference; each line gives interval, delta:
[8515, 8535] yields 19.7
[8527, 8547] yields 19.8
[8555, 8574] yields 18.1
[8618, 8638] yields 18.9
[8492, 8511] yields 18.7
